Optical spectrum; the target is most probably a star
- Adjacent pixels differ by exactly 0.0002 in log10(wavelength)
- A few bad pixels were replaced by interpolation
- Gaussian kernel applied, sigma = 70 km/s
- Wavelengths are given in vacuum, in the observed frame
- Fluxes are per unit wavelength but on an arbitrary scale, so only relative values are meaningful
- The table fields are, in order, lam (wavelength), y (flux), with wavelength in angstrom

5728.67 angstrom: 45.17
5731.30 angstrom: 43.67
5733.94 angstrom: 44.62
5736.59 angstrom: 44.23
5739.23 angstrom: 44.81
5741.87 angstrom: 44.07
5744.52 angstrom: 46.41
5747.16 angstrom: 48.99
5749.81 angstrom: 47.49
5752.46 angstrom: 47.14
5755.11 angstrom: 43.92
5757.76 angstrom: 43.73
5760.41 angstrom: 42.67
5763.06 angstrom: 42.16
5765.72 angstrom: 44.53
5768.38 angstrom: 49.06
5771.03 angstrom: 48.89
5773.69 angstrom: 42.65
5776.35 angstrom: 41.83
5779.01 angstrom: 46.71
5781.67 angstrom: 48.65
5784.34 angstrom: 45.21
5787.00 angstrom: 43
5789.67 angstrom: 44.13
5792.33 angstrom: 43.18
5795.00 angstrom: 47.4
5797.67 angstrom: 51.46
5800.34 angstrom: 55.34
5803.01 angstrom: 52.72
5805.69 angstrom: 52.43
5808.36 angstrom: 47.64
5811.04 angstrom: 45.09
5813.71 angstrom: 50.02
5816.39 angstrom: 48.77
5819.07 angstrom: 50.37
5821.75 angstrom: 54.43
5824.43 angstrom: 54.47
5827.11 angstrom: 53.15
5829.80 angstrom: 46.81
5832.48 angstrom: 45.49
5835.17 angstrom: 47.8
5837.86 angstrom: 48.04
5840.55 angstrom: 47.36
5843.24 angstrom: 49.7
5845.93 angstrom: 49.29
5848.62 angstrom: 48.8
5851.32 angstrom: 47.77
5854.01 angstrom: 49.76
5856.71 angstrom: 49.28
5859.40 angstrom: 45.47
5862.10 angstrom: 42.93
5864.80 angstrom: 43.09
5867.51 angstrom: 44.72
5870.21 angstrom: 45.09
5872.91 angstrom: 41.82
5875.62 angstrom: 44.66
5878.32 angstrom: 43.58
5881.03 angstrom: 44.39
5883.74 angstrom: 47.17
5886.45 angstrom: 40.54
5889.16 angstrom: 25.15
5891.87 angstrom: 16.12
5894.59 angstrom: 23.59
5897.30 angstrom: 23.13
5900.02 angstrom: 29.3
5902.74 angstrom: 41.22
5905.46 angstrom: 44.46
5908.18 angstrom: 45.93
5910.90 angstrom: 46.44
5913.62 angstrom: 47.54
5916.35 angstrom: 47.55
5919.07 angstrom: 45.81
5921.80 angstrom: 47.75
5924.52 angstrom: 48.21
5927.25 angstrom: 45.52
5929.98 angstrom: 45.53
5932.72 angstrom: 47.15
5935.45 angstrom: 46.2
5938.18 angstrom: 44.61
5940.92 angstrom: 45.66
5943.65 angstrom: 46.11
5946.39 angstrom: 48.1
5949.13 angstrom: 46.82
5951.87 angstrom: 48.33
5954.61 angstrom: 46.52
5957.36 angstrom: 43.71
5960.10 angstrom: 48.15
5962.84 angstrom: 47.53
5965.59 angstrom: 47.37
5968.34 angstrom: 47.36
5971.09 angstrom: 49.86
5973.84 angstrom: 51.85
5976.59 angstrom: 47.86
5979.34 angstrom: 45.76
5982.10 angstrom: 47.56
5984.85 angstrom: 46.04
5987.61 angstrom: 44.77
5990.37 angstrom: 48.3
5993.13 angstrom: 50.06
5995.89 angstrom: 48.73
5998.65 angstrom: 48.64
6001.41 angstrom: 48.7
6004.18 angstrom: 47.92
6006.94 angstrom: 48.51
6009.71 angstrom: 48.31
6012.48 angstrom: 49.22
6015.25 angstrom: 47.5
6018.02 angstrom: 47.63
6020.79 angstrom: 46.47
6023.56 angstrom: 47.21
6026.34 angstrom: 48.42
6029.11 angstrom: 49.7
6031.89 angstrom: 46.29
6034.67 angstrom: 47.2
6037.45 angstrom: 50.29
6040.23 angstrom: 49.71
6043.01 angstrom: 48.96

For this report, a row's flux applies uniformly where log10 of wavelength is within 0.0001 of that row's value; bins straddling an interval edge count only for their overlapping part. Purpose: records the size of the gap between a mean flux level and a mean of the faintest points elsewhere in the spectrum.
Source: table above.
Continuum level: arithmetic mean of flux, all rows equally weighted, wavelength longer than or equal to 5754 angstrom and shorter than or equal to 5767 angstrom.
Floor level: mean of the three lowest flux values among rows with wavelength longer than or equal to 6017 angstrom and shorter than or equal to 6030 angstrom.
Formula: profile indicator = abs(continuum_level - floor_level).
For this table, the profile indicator 3.7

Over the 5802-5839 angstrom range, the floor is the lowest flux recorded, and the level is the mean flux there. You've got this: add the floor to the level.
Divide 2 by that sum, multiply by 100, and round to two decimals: 2.11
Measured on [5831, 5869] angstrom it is 2.22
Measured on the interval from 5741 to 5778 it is 2.30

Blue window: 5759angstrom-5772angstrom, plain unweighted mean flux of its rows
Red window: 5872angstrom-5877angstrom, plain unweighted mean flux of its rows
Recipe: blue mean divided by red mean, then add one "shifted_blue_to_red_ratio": 2.05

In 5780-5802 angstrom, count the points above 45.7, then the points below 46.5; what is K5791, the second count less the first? 0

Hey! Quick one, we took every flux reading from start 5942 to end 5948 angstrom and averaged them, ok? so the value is 47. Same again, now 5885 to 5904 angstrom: 28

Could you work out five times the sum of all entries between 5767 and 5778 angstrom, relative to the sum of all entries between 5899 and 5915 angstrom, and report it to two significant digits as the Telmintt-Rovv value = 3.6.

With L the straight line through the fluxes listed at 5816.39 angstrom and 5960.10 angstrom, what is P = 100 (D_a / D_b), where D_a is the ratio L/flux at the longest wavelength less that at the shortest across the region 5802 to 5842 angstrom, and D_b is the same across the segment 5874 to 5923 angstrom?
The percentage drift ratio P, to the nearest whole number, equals -136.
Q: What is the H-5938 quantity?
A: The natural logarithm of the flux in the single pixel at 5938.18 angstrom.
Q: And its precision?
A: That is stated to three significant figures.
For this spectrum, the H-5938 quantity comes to 3.80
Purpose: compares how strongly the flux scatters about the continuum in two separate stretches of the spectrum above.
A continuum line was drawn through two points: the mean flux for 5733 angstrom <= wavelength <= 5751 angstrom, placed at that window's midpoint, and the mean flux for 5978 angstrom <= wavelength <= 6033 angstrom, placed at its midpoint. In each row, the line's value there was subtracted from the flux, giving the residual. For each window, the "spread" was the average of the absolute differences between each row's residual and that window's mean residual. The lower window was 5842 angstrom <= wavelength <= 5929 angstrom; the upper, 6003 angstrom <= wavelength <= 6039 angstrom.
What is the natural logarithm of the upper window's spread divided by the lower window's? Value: -1.87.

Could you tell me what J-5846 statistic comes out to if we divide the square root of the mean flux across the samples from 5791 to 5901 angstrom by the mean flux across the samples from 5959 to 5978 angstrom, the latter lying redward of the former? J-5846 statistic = 0.138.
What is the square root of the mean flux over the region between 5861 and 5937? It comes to 6.42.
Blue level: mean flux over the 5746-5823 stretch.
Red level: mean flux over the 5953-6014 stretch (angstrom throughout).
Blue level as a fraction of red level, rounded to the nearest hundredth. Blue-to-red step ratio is 0.99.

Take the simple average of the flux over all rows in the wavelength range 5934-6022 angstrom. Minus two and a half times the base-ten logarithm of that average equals -4.192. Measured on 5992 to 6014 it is -4.220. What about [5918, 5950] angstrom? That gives -4.168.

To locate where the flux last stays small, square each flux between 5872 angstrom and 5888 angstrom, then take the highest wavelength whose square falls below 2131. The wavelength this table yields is 5886.45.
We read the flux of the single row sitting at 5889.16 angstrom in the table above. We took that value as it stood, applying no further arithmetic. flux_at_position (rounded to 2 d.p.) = 25.15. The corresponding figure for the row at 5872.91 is 41.82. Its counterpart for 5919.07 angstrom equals 45.81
